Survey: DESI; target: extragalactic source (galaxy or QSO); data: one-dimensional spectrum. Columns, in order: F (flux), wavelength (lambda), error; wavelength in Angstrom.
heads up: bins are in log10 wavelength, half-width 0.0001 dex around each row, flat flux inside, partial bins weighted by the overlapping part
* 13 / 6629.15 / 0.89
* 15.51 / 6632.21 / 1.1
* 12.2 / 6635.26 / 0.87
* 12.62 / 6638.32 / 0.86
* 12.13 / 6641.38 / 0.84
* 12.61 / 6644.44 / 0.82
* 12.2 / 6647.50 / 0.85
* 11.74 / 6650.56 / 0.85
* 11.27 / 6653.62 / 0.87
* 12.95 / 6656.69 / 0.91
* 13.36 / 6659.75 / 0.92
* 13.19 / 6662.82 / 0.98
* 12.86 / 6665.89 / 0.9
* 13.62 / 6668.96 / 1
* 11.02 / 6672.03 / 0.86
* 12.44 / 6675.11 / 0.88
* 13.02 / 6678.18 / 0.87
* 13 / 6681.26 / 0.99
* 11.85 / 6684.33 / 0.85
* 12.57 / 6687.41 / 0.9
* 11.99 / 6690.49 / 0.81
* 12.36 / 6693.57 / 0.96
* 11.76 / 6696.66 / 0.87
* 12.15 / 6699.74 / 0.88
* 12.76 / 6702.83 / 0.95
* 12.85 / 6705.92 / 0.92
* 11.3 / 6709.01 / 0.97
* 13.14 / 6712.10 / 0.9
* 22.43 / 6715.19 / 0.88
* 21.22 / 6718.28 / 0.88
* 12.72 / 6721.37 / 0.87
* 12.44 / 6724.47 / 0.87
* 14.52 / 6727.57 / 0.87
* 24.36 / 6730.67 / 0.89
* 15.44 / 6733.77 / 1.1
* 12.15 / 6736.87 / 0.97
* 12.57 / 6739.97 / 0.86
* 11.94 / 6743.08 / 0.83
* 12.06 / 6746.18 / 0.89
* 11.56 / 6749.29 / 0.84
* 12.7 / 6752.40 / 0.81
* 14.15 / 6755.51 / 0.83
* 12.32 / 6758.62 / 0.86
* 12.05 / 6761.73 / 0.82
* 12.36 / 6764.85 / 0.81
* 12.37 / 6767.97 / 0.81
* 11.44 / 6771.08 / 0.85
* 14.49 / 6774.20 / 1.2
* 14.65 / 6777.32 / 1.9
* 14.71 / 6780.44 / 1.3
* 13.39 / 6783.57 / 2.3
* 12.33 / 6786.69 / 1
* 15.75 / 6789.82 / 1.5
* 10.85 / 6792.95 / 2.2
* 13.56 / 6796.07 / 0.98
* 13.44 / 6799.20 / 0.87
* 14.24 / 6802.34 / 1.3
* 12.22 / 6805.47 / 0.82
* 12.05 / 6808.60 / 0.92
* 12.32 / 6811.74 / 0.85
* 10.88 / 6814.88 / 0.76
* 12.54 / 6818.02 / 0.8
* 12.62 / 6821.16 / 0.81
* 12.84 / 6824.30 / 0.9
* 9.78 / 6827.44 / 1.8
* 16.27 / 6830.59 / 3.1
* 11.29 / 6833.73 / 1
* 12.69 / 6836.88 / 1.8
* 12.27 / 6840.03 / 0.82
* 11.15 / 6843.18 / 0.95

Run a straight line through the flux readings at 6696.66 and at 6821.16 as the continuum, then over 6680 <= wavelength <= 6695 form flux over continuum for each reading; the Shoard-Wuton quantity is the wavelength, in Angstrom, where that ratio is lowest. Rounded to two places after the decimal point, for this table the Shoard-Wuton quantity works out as 6684.33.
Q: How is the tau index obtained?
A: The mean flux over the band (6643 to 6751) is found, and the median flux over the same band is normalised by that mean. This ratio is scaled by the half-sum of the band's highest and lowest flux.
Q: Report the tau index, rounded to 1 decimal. 16.6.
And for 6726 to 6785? 16.5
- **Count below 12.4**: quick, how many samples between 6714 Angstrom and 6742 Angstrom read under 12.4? 1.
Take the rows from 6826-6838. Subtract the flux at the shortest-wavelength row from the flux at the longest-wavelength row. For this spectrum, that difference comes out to 3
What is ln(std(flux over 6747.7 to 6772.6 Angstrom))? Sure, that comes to -0.2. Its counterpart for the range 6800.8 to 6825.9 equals -0.1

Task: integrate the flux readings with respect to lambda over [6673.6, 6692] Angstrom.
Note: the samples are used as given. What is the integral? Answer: 230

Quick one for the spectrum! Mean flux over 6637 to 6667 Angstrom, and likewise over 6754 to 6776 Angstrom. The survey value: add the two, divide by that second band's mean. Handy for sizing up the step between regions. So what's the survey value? 1.98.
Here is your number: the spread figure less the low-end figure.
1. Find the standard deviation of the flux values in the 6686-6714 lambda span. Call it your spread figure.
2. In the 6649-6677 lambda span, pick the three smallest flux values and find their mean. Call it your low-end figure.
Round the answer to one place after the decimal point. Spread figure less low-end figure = -10.8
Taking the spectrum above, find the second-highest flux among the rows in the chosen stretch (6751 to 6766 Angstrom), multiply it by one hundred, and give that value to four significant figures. 1270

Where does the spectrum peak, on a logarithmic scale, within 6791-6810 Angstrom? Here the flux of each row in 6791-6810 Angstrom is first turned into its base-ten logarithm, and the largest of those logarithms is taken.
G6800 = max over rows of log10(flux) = 1.15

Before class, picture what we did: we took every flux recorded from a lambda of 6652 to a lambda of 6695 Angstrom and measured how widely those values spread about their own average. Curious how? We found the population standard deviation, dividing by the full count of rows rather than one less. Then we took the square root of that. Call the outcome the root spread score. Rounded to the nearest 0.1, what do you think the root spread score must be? 0.9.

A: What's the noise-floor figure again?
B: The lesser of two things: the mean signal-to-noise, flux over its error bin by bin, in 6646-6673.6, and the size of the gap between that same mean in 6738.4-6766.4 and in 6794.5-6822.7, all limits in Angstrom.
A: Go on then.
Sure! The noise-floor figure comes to 1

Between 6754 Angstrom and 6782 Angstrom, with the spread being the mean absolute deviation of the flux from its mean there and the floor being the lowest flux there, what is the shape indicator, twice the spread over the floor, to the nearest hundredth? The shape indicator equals 0.21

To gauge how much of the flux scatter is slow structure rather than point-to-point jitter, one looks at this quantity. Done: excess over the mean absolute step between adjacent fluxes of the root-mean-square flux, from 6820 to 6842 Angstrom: 9.9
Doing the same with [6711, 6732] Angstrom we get 12.7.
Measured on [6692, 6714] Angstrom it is 11.5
